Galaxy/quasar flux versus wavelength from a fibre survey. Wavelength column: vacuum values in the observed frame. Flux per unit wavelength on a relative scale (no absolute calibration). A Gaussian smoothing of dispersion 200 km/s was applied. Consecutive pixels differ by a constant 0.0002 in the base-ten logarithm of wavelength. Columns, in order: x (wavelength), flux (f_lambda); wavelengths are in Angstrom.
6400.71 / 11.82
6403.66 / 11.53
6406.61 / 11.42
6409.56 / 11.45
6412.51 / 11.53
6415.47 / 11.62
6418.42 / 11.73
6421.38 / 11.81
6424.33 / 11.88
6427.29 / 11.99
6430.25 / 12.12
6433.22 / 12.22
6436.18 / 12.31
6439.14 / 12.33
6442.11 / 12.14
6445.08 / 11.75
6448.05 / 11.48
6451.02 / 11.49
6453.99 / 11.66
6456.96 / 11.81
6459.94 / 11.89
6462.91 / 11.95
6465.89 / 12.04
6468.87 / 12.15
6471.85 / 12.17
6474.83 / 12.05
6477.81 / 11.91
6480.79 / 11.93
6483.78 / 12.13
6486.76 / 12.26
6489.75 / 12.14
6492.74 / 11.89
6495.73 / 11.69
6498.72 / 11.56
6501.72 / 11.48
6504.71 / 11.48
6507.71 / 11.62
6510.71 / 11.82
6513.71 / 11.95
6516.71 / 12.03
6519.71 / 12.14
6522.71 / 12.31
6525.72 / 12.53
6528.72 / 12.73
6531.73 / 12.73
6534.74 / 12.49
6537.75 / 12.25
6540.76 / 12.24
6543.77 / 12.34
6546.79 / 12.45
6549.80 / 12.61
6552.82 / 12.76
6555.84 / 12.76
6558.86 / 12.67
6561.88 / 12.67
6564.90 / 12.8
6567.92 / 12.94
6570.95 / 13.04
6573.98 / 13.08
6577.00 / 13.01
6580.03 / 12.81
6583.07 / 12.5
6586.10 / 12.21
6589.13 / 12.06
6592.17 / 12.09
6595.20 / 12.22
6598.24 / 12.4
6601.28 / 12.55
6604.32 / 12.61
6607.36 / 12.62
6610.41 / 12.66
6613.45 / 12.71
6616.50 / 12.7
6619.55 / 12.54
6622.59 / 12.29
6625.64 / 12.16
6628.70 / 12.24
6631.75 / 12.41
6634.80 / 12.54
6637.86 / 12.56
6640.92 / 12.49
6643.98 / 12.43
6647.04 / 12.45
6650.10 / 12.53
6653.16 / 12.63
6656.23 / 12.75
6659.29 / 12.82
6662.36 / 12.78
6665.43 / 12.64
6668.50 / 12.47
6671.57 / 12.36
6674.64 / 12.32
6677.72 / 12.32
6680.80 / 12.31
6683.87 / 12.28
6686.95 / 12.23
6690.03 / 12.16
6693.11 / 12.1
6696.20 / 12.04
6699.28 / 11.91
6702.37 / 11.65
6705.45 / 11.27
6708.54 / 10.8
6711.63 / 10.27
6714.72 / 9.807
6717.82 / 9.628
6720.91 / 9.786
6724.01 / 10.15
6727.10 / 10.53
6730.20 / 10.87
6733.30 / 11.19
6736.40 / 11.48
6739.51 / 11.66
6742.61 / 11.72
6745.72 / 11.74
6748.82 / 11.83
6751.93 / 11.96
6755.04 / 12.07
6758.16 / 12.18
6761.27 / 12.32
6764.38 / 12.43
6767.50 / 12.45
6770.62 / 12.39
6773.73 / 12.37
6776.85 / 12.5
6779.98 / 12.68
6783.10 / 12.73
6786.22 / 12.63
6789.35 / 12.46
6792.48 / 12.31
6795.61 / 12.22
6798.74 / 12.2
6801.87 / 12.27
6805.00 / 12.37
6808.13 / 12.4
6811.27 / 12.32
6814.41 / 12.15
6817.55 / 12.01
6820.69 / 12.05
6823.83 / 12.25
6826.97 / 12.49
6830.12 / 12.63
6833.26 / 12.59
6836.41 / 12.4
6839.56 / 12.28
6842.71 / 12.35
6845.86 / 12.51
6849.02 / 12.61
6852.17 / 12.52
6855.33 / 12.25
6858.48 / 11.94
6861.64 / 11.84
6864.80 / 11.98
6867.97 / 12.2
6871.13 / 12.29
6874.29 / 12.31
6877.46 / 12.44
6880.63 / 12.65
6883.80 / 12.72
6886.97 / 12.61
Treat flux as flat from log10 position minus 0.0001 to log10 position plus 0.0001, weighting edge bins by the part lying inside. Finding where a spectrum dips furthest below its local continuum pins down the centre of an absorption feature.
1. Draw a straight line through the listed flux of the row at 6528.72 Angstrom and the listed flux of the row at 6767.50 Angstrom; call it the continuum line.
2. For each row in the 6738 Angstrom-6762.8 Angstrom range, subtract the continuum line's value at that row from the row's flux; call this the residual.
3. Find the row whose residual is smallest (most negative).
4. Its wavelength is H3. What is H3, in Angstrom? 6739.51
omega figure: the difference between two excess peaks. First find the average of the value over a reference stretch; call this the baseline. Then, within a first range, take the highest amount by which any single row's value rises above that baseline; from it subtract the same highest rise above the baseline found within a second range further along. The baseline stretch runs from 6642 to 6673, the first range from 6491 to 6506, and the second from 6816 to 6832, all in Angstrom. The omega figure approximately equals -0.7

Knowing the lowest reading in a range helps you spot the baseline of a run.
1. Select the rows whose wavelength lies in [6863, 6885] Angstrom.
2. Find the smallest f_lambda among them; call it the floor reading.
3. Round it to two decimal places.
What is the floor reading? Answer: 11.98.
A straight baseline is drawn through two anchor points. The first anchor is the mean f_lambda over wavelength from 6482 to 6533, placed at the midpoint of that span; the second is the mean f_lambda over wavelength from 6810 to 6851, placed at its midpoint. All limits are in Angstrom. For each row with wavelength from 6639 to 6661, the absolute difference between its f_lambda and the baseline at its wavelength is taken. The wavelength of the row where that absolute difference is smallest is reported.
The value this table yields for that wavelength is 6643.98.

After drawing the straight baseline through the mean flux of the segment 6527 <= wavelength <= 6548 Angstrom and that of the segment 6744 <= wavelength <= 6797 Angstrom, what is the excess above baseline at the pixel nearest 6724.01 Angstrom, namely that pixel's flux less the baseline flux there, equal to -2.2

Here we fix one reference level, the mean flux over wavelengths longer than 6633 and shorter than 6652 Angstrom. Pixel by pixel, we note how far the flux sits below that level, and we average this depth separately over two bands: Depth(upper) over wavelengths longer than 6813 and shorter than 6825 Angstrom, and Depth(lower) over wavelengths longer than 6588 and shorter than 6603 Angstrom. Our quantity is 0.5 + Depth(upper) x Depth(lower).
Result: 0.59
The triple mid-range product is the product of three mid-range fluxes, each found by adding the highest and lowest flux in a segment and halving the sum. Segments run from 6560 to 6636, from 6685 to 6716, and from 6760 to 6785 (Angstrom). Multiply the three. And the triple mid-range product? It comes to 1735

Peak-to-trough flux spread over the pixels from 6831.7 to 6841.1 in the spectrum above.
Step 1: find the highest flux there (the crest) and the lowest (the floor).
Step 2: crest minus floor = 0.31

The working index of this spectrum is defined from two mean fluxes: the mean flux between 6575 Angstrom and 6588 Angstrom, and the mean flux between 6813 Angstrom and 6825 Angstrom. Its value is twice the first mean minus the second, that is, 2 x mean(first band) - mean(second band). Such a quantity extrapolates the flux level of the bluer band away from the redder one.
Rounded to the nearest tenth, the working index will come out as 13.2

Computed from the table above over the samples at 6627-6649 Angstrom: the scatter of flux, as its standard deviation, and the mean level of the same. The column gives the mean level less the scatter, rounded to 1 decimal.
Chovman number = 12.3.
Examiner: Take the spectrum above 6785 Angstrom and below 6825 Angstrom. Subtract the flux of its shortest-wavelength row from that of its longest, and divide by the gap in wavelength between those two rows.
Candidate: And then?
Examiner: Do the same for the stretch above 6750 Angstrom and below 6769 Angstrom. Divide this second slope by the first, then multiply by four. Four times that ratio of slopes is -12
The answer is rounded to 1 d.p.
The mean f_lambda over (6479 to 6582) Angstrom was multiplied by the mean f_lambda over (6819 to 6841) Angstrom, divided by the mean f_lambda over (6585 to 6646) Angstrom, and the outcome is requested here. 12.3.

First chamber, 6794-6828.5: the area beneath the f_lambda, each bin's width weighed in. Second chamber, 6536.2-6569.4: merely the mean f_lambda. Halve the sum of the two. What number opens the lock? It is 217.6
